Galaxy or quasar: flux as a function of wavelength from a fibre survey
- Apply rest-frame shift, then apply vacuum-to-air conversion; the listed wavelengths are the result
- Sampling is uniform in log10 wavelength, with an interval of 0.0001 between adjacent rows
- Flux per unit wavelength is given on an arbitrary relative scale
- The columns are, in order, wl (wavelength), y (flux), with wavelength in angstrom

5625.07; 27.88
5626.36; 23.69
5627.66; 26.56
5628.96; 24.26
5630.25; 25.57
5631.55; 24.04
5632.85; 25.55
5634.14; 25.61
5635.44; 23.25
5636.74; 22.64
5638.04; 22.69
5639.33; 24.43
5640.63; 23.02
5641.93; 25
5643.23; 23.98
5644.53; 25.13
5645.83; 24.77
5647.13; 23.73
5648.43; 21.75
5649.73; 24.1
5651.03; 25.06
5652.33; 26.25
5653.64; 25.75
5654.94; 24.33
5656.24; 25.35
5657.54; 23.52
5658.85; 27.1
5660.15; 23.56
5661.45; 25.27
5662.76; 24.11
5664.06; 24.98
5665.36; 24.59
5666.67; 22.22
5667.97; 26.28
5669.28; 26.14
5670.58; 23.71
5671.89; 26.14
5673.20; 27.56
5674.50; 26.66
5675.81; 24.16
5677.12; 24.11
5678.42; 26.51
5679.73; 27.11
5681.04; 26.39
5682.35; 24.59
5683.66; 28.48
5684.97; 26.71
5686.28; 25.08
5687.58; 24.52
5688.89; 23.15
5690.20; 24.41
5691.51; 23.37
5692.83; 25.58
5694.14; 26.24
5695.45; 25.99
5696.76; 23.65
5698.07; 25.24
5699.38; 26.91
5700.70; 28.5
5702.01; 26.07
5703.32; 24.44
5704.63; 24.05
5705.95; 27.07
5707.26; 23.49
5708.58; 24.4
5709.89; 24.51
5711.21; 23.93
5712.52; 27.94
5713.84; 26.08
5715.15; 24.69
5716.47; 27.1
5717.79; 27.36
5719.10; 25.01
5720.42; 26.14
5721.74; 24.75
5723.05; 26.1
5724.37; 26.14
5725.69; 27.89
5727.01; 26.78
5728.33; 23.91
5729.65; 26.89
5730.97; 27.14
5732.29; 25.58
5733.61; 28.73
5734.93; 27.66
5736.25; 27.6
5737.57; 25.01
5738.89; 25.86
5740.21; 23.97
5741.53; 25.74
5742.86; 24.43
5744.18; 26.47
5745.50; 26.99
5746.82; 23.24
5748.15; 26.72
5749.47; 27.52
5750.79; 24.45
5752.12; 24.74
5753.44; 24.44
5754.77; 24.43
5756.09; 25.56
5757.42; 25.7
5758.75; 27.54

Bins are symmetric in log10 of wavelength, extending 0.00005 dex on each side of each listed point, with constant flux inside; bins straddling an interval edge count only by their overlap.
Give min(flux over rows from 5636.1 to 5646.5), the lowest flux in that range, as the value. 22.64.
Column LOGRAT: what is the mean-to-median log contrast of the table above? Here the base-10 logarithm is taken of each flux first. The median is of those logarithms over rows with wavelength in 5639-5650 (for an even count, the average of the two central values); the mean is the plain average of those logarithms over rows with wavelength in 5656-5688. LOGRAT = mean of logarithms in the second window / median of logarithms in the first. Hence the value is 1.02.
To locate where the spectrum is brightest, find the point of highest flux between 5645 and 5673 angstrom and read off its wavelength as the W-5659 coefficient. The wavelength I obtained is 5658.85 angstrom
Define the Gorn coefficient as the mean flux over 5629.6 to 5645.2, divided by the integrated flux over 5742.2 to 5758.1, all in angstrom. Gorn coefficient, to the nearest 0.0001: 0.0601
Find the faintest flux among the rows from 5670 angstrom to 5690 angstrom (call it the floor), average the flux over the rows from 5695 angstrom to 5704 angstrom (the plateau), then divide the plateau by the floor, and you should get 1.12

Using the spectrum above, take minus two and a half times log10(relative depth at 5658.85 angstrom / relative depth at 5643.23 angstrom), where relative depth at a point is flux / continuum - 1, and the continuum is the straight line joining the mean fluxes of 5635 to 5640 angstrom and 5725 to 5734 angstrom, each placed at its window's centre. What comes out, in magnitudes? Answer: -1.9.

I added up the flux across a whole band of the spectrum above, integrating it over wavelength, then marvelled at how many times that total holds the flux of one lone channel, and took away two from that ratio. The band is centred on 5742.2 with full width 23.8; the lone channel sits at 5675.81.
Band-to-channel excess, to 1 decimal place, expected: 23.5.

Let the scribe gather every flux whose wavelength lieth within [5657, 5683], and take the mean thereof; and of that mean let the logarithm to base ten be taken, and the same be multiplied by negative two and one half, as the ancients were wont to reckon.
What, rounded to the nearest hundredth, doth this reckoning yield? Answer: -3.51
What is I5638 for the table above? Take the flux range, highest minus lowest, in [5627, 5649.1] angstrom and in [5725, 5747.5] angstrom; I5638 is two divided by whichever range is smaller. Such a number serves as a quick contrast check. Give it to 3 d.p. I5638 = 0.416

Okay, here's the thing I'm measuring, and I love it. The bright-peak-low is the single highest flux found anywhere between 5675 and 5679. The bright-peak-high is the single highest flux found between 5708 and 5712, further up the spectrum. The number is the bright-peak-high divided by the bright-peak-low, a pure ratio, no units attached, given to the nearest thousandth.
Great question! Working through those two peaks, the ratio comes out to 0.925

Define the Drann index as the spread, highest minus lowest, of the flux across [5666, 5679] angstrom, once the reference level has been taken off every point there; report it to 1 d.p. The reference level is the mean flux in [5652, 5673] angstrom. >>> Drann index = 5.3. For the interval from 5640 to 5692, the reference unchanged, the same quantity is 6.7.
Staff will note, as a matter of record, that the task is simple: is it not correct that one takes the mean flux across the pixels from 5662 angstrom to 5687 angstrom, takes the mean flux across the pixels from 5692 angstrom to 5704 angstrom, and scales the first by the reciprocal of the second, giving 0.99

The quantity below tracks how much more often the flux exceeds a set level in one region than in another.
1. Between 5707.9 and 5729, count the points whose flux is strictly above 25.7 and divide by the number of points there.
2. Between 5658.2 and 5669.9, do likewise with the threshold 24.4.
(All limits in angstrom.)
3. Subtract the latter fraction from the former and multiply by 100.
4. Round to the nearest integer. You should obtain -10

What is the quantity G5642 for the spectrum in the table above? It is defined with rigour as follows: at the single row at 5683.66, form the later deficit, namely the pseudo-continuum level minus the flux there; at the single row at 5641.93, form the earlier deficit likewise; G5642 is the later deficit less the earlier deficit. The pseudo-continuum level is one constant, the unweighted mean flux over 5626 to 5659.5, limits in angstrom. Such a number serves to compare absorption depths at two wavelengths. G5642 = -3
